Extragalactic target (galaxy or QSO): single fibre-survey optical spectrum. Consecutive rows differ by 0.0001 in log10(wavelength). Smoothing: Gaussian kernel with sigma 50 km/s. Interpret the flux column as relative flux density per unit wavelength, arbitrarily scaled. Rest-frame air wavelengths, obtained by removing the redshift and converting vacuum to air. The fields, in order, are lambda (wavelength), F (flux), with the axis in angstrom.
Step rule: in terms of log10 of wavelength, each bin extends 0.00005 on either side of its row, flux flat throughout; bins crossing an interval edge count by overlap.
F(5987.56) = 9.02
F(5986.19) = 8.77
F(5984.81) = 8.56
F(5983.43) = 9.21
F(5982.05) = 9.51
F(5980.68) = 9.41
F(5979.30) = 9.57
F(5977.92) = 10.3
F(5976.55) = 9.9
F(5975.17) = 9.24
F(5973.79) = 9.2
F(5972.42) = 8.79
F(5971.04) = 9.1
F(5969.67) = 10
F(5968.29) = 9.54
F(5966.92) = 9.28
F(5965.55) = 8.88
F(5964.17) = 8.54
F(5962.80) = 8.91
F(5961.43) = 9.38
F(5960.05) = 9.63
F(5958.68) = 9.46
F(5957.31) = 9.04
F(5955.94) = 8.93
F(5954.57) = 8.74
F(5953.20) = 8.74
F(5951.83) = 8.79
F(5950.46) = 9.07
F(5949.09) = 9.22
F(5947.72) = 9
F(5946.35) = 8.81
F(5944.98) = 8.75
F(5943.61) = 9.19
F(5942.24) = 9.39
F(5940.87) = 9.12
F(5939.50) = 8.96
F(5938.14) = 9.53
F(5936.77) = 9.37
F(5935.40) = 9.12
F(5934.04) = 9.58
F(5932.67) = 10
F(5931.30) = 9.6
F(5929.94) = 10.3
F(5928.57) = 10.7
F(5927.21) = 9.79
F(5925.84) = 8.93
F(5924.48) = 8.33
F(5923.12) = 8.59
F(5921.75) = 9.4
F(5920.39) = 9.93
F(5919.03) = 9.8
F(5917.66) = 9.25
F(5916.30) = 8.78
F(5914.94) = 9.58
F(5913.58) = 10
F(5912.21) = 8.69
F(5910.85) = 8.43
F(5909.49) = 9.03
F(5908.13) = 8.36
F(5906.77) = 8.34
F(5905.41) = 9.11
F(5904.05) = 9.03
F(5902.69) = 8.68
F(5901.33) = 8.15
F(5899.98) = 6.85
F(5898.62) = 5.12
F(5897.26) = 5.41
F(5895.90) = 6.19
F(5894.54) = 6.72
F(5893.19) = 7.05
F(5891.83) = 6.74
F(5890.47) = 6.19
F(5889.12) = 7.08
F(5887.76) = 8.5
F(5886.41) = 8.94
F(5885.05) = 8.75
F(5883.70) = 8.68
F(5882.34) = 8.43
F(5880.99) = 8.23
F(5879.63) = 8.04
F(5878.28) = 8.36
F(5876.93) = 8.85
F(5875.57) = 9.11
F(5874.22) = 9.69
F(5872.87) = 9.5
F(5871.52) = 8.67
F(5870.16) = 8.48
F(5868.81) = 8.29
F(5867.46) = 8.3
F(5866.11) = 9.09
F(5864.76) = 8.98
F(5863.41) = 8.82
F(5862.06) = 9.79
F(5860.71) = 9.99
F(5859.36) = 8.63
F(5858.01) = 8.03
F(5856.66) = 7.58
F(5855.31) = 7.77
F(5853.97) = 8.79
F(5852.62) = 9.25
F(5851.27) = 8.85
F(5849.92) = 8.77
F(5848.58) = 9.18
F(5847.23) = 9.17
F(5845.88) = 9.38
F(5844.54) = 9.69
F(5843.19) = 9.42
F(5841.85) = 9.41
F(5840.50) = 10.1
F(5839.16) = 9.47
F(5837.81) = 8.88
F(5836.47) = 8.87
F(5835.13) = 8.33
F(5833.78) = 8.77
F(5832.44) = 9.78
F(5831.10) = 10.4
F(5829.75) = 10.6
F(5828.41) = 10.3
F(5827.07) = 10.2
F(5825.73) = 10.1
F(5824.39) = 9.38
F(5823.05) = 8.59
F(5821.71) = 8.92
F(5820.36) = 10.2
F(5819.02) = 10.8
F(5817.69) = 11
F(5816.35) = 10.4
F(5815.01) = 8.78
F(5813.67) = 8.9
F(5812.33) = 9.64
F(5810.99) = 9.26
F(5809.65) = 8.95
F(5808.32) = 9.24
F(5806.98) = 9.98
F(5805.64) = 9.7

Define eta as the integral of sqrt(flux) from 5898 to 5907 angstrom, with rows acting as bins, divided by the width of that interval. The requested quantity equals 2.80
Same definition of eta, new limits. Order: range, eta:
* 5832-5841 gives 3.02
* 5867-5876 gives 2.98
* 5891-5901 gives 2.52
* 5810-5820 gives 3.13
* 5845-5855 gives 3.00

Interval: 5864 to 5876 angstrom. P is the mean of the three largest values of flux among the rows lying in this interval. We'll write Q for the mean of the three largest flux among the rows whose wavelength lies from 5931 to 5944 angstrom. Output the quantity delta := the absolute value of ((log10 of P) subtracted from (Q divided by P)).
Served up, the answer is 0.06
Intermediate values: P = 9.4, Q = 9.7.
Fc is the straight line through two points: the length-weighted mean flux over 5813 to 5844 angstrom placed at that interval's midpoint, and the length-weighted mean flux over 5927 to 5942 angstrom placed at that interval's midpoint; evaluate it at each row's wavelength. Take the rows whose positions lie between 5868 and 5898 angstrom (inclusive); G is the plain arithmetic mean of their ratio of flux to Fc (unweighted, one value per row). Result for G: 0.830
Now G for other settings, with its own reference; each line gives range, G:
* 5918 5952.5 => 0.969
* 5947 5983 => 0.959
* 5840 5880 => 0.927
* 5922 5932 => 0.982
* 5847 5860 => 0.893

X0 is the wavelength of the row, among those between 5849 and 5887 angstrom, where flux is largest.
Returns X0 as 5860.71 angstrom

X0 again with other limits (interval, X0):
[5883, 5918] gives 5913.58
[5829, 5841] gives 5829.75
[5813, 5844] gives 5817.69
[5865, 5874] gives 5872.87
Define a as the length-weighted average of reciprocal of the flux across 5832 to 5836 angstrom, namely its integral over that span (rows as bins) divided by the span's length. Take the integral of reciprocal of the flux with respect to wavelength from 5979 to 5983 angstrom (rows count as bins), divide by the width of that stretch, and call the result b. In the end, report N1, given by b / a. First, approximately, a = 0.113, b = 0.106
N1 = 0.94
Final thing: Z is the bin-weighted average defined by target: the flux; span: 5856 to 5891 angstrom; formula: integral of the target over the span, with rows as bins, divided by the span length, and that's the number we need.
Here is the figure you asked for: 8.6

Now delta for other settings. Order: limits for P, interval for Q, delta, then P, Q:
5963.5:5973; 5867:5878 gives 0.00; 9.6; 9.4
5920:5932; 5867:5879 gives 0.10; 10.3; 9.4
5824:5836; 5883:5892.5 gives 0.18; 10.4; 8.8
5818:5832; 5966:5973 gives 0.12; 10.6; 9.6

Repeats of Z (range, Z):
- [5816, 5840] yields 9.7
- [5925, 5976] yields 9.3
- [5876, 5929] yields 8.3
